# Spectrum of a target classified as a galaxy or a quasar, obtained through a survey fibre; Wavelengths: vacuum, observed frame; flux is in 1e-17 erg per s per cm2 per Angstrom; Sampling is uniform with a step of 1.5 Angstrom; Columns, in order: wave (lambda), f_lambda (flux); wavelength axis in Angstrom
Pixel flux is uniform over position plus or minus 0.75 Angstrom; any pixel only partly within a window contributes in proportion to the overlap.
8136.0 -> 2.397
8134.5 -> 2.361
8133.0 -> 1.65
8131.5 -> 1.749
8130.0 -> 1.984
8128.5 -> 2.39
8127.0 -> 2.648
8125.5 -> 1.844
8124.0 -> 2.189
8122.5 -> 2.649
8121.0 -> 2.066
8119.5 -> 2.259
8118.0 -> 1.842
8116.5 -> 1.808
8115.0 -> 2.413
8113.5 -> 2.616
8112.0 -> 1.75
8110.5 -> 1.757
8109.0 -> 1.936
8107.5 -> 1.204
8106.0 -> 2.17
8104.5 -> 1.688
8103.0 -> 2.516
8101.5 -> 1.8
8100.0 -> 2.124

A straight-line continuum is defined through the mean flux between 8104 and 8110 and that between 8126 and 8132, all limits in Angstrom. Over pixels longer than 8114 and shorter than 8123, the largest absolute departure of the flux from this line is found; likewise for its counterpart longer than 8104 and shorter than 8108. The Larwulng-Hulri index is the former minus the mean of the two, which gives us 0.01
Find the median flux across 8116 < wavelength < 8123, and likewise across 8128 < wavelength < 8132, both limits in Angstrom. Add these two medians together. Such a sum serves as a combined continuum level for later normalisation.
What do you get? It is 4.05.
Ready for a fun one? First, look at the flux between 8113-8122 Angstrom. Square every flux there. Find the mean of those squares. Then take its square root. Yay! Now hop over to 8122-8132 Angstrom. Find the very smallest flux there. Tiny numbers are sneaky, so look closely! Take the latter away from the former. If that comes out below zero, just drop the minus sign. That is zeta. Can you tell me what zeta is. 0.4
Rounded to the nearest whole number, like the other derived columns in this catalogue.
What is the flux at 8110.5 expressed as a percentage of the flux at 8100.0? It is 83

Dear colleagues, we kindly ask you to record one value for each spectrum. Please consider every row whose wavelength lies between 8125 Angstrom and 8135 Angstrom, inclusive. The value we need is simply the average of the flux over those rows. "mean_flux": 2.09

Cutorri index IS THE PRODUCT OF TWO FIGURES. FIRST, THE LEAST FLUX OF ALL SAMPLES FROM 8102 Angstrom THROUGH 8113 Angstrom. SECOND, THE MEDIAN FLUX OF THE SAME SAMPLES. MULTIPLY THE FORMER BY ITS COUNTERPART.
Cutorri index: 2.1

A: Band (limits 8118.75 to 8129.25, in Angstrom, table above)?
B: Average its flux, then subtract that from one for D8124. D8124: -1.29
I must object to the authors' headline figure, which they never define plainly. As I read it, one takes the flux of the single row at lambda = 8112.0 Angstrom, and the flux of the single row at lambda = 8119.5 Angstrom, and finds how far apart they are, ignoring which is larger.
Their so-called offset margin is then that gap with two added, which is 2.51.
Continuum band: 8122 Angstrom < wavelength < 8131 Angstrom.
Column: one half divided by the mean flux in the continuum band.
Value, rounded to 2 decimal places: 0.22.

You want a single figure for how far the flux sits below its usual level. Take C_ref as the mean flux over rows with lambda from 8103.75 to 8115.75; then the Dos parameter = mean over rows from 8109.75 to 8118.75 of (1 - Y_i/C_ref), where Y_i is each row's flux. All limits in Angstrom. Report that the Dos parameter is -0.05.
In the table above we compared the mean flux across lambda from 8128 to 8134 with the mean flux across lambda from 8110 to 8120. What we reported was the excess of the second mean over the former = 0.1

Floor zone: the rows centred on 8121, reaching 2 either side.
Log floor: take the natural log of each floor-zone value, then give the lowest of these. 0.73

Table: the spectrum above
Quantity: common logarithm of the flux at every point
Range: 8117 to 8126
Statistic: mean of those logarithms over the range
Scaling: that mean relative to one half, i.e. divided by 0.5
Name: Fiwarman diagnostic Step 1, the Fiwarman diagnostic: 0.65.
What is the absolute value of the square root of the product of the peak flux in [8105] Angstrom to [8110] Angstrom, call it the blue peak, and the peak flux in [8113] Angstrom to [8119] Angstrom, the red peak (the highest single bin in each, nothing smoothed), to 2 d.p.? 2.38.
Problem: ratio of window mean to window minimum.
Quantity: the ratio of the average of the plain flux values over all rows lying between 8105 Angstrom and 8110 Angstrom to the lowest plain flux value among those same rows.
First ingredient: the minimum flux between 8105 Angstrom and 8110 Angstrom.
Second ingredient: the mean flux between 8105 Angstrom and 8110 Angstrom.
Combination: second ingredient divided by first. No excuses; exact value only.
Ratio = 1.47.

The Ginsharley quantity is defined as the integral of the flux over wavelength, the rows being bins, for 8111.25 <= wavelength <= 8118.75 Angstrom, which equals 15.6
